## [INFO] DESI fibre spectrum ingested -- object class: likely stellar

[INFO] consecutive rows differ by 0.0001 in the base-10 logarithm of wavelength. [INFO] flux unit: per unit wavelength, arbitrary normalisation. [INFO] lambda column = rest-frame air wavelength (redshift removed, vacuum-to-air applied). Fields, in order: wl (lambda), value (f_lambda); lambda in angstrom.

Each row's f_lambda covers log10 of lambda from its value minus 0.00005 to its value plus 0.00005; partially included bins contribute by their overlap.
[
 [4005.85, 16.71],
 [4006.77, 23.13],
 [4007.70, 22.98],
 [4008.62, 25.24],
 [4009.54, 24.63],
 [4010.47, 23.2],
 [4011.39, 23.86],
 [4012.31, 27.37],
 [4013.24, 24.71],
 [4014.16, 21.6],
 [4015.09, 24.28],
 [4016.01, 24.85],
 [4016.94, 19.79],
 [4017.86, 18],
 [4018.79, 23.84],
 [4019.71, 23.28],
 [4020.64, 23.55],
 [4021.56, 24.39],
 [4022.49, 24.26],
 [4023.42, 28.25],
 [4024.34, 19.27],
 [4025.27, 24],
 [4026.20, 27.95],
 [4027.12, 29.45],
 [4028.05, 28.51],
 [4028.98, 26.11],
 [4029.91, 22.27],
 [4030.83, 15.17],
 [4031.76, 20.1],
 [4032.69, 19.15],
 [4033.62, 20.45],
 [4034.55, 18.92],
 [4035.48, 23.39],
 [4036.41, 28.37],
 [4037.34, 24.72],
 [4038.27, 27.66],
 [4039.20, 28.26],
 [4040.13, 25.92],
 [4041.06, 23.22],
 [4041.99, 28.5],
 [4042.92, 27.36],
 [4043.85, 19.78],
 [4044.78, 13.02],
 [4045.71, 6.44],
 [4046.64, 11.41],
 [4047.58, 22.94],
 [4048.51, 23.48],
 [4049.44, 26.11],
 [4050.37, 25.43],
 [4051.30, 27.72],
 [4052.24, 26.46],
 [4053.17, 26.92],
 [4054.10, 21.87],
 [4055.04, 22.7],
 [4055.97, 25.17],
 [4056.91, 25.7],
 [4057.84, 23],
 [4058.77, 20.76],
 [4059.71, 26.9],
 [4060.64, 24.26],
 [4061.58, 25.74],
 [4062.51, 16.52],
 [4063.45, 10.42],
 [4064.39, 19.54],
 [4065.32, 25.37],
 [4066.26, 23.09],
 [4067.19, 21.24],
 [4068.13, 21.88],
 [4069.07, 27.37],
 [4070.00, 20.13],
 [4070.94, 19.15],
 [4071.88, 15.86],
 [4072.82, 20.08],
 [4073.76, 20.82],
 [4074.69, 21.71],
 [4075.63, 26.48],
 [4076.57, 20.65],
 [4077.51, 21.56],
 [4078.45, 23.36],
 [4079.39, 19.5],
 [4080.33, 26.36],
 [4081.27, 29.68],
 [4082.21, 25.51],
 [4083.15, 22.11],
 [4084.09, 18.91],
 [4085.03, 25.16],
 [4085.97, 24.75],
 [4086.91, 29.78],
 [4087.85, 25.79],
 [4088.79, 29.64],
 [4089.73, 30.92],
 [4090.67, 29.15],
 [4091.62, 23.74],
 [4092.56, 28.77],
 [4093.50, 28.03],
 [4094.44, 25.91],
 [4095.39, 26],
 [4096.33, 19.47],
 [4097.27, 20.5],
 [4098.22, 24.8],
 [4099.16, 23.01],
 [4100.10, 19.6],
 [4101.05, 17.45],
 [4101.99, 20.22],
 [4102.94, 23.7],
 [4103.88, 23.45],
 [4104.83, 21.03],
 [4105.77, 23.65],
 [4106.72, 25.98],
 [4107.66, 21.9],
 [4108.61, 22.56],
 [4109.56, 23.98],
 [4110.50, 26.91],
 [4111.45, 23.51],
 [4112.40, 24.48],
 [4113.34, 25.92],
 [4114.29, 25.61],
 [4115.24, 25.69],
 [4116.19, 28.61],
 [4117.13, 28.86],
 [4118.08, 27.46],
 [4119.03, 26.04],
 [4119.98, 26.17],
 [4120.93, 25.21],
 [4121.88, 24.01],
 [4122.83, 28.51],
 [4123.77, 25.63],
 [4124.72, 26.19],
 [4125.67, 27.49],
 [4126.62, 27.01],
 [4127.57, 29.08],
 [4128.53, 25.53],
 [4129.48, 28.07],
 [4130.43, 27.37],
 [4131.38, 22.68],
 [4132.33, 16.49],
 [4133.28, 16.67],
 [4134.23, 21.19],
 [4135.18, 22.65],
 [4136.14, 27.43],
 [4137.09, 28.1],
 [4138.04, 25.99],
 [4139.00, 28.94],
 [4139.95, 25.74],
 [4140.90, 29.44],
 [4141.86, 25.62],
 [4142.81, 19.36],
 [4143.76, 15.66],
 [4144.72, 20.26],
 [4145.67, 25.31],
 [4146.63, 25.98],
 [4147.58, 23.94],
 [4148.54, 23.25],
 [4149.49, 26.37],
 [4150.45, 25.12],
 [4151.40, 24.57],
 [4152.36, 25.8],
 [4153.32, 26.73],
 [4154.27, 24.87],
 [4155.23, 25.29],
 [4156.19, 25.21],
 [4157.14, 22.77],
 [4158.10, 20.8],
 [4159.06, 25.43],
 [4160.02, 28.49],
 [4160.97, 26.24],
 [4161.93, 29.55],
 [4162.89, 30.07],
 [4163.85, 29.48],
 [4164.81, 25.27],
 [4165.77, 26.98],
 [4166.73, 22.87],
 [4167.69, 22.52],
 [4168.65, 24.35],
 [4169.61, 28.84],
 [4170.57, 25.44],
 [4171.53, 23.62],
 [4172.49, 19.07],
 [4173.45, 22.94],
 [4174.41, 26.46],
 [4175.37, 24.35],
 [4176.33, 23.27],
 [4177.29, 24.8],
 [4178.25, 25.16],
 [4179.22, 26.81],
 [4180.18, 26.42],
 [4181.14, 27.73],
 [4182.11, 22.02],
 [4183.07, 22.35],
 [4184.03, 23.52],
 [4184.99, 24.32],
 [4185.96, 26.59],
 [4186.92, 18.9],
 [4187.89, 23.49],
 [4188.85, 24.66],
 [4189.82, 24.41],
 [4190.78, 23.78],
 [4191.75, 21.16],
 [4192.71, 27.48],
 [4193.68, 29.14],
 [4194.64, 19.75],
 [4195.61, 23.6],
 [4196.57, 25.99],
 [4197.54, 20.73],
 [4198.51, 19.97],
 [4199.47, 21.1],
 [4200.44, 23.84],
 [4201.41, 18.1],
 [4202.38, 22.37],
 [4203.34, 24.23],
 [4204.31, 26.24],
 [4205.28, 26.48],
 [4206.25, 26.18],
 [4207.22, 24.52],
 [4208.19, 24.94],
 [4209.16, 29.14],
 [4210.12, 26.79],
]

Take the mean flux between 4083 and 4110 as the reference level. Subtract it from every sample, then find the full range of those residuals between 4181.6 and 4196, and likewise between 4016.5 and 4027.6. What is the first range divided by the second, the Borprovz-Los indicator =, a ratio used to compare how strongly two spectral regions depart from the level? 0.89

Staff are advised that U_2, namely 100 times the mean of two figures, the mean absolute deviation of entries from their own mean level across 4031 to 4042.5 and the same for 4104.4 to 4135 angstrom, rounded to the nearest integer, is 277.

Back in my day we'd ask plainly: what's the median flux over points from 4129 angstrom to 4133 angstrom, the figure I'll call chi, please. 25.0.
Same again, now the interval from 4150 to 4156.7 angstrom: 25.2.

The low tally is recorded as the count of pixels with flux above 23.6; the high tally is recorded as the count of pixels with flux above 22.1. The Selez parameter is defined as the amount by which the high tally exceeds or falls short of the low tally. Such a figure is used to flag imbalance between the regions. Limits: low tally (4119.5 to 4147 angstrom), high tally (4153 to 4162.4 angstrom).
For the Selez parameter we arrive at -12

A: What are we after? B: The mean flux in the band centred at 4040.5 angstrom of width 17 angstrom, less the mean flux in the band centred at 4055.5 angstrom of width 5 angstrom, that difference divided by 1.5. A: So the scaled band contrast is -1.6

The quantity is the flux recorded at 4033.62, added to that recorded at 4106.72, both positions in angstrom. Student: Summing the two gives 46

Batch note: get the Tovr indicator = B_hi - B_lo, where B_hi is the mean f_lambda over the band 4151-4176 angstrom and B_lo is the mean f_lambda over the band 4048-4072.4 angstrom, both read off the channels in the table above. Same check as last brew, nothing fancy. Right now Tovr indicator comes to 2.5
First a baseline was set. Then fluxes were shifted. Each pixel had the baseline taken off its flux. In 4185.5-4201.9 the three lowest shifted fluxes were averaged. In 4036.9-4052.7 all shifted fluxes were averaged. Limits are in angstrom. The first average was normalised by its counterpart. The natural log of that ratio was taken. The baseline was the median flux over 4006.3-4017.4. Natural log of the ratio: 1.44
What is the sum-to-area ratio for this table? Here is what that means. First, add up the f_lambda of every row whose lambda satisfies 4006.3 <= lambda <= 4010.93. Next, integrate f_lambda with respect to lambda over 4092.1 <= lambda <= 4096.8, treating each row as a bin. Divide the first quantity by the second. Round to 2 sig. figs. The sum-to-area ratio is 0.99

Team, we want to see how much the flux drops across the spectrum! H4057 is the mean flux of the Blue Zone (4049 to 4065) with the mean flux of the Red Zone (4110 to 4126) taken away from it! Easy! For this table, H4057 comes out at -3.0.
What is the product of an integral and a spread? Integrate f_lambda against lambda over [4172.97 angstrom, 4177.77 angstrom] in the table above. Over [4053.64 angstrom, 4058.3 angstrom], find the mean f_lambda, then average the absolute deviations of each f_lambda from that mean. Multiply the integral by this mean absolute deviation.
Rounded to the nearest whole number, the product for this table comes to 164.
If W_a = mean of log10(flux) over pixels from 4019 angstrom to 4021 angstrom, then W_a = 1.37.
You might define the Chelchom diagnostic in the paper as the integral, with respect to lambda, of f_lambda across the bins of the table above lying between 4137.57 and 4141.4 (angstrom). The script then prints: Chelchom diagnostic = 105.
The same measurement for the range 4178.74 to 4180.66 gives 51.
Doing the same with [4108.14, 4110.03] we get 44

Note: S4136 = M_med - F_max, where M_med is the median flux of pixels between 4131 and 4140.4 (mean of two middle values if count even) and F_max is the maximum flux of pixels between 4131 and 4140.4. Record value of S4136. -4.7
